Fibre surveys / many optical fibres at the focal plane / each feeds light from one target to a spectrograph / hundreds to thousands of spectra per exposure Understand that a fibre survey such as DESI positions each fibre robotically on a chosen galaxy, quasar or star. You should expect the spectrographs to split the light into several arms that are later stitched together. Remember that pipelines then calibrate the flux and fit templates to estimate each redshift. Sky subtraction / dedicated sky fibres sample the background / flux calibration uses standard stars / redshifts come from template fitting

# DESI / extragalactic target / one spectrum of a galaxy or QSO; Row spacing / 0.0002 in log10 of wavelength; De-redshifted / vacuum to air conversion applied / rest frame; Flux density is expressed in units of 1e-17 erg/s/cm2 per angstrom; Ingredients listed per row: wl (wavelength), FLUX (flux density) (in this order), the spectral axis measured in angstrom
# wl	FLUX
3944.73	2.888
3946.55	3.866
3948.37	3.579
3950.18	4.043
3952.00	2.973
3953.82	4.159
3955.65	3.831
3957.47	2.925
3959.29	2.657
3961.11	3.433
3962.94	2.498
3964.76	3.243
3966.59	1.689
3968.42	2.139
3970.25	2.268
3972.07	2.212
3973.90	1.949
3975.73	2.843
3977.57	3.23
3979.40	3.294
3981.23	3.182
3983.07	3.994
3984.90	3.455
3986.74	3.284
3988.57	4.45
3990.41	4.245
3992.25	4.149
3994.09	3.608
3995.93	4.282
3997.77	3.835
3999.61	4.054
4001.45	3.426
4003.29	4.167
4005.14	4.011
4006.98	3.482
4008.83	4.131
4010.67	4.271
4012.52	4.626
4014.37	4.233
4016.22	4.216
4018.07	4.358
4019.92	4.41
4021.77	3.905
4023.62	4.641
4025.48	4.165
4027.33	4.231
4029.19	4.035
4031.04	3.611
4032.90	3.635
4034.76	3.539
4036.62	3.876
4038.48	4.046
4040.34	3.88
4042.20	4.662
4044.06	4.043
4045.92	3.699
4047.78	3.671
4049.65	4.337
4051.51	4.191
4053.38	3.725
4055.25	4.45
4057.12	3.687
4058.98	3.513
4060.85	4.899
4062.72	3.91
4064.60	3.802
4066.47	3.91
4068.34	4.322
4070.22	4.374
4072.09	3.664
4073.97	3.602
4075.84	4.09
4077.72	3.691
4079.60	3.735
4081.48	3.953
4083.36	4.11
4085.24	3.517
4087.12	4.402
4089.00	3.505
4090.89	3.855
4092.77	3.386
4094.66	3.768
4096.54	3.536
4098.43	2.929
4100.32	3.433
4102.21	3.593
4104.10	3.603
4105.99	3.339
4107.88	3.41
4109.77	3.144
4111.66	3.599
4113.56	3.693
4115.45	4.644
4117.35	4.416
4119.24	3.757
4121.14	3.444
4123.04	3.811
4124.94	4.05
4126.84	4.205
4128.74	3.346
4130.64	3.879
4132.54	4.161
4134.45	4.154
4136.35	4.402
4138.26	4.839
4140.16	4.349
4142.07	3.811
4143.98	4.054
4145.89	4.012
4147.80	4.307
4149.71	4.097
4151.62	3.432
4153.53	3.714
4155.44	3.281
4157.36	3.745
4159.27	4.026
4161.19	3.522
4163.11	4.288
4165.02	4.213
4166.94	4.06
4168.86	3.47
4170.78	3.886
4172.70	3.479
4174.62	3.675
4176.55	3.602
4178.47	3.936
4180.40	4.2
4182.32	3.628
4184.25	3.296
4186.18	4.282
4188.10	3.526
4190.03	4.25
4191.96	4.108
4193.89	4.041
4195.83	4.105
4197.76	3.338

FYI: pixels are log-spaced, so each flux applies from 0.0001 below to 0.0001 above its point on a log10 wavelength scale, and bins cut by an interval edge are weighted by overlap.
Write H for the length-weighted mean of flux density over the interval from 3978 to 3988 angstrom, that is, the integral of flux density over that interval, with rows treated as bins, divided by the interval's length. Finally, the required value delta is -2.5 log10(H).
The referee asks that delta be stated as -1.35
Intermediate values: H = 3.47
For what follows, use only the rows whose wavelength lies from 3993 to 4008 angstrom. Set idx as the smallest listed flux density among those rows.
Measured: 3.426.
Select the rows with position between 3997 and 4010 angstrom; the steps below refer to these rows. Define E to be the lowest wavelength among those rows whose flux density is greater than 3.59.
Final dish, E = 3997.77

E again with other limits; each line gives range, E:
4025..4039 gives 4025.48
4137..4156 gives 4138.26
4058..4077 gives 4060.85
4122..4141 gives 4123.04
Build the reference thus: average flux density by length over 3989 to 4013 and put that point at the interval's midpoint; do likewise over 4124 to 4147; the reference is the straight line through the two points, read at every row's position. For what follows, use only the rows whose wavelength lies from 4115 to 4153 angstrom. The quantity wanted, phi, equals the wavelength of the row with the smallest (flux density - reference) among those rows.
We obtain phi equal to 4128.74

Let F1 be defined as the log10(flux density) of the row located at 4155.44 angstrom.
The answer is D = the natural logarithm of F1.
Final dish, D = -0.66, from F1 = 0.52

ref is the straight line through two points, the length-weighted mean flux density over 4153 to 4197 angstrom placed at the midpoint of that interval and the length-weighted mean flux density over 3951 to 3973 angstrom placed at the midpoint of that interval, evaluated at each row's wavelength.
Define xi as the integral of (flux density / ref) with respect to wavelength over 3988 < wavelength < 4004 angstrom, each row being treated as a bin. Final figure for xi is 21 angstrom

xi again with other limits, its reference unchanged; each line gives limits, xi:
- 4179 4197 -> 18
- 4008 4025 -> 24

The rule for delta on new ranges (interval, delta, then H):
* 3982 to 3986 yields -1.41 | 3.68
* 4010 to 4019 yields -1.59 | 4.34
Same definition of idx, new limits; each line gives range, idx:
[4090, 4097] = 3.386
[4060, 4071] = 3.802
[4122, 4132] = 3.346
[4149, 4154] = 3.432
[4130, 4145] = 3.811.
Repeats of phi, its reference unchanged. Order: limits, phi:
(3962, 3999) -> 3966.59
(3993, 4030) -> 4001.45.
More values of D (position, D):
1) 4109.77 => -0.70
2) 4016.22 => -0.47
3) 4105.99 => -0.65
